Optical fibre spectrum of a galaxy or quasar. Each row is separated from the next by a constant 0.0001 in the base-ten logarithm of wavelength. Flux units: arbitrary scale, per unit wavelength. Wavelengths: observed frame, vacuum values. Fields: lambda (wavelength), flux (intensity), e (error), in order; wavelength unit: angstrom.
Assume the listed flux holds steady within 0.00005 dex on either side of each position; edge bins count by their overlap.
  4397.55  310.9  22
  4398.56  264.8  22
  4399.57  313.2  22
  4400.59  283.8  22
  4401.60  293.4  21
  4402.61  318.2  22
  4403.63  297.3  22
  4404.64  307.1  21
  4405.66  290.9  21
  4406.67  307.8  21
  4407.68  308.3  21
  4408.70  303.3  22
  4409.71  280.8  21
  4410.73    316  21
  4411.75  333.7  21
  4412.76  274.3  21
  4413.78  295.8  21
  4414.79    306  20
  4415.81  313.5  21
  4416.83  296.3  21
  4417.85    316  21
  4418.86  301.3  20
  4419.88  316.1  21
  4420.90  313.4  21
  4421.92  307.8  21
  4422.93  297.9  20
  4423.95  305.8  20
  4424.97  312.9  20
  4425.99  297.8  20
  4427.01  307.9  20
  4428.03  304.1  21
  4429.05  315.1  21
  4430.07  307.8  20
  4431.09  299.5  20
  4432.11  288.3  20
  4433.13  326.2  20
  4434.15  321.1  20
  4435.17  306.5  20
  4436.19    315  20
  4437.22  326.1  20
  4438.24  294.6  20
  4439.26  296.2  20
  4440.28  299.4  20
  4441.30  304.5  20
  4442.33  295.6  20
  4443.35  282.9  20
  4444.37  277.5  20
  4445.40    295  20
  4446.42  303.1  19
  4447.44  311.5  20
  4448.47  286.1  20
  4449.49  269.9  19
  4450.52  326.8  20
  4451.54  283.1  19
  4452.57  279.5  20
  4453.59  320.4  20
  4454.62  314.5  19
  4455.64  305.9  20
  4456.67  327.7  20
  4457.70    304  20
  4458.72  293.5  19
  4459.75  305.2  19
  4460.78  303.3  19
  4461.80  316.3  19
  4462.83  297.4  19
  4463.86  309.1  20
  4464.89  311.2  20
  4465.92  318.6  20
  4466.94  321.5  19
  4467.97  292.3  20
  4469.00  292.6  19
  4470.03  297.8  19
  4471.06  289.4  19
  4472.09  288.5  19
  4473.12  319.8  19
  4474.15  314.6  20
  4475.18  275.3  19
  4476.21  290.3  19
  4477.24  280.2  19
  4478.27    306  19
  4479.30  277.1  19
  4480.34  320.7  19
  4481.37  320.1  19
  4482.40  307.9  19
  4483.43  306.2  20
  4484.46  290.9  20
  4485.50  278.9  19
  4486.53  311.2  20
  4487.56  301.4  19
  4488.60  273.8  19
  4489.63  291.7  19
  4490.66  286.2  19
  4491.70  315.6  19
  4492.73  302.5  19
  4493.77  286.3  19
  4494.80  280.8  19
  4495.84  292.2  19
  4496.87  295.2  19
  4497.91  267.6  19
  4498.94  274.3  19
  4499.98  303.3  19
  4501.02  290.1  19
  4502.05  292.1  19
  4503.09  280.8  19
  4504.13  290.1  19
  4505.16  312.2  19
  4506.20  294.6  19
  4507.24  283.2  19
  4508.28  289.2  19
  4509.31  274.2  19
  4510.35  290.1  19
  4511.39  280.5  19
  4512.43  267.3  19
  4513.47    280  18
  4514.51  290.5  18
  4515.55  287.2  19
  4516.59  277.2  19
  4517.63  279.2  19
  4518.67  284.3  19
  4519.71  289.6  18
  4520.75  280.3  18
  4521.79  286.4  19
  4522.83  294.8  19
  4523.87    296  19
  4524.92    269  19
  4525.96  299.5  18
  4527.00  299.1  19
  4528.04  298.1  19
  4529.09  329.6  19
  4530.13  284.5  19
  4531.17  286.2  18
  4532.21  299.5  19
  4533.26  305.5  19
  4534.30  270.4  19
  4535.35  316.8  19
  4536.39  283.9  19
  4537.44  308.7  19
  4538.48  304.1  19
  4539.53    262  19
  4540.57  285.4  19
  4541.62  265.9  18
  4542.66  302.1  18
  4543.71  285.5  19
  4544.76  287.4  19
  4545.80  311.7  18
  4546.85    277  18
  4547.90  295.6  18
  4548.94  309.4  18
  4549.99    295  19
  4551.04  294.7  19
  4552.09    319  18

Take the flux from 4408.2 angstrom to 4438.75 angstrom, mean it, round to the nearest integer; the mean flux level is 307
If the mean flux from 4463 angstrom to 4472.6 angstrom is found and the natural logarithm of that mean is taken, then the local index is 5.71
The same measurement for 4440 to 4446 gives 5.68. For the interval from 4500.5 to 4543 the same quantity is 5.67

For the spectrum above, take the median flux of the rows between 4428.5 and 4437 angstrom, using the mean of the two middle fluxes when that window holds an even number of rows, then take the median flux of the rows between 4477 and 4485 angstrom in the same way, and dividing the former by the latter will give 1.02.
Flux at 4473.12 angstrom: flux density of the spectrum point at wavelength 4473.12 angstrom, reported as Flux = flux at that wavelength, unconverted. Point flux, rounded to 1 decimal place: 319.8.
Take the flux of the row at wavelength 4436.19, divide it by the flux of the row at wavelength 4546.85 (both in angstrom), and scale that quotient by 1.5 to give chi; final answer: 1.71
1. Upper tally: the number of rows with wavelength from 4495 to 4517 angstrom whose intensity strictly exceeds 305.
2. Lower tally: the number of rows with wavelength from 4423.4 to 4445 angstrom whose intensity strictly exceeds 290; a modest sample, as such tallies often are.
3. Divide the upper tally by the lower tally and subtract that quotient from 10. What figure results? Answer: 9.94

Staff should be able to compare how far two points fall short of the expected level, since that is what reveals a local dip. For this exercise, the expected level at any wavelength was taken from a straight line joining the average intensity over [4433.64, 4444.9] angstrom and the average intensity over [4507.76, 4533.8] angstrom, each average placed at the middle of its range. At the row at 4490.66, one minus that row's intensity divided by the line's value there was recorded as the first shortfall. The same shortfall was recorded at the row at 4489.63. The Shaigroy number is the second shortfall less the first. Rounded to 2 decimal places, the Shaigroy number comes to -0.02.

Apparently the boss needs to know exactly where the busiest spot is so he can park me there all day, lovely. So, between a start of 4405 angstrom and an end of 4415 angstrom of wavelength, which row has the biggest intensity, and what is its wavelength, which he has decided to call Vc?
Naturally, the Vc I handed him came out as 4411.75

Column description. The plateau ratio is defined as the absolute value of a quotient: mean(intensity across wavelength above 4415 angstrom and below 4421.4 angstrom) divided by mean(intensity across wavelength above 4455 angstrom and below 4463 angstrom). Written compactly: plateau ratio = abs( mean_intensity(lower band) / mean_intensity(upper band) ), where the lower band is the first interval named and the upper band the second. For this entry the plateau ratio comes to 1.01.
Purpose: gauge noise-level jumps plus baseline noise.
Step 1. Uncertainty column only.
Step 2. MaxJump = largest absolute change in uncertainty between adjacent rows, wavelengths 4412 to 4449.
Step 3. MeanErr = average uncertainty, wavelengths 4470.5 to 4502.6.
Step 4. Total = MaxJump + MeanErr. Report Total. 20.1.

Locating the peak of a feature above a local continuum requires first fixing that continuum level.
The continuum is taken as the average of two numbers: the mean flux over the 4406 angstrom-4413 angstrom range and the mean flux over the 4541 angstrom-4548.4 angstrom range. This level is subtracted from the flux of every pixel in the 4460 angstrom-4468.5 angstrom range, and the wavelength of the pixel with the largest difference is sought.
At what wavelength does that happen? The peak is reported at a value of 4466.94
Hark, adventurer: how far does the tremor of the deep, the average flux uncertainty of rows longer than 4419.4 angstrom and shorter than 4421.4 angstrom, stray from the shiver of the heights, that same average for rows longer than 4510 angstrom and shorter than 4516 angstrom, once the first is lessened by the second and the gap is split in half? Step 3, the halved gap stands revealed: 1.2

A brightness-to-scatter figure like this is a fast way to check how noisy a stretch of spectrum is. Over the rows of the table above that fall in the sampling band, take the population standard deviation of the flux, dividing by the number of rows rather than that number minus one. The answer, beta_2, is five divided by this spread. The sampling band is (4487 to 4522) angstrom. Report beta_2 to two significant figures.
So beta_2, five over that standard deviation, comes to 0.46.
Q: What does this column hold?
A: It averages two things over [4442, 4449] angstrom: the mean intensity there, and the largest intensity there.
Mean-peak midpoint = 302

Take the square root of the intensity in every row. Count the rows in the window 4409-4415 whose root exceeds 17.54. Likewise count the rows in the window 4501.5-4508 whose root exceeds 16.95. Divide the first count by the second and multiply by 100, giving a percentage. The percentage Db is 50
